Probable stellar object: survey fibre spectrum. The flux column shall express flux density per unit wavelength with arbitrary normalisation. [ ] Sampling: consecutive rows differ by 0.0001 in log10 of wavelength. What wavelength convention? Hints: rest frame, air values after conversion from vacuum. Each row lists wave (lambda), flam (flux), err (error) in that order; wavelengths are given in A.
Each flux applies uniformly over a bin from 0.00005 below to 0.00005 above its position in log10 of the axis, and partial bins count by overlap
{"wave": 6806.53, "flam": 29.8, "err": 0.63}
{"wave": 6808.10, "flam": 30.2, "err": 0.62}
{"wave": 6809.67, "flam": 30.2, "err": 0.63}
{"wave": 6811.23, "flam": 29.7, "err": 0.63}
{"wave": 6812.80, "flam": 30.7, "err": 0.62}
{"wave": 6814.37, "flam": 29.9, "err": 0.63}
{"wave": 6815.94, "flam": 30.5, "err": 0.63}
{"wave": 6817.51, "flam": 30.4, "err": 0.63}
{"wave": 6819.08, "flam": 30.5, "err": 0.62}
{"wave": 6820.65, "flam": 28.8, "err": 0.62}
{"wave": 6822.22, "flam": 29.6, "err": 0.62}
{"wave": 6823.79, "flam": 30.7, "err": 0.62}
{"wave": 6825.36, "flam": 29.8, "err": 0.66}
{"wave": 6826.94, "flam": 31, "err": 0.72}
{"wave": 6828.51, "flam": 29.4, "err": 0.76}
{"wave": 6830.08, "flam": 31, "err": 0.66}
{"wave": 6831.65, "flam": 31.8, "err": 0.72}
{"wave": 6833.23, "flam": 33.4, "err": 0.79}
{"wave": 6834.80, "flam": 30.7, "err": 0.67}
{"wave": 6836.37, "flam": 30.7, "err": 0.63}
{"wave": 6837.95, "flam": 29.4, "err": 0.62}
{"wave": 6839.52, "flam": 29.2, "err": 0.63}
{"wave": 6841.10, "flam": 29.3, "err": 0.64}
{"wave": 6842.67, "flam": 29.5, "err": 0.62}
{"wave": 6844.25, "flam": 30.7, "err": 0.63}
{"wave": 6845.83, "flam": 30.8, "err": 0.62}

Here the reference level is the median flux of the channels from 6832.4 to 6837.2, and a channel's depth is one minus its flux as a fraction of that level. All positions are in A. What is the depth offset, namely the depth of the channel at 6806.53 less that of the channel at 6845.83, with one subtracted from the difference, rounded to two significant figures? -0.97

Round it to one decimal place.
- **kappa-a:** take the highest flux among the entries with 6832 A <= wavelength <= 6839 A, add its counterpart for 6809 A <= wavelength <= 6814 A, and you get 64.1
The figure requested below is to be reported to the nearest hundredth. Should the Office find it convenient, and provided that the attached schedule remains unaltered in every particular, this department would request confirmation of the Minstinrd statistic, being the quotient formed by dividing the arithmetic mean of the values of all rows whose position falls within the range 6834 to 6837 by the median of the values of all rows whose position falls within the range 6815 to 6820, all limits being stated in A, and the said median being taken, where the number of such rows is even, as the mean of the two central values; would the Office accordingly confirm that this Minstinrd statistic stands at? 1.01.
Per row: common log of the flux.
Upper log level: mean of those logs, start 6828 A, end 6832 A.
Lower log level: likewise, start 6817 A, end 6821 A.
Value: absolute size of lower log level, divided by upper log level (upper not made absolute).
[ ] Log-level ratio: 0.99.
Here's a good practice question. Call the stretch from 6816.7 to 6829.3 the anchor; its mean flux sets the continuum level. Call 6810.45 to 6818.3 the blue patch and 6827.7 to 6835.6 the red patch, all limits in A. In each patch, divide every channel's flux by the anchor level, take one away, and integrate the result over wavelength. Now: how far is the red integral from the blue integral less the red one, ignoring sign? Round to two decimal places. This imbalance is 0.59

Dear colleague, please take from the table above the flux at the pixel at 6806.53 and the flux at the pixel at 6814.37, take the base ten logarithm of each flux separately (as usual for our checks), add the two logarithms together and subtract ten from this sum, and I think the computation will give -7.050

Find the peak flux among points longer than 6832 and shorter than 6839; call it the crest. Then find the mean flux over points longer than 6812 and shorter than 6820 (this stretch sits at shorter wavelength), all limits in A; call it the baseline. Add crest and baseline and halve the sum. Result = 31.9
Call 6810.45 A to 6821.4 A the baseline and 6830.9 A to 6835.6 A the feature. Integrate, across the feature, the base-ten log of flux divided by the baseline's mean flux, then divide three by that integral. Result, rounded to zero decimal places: 24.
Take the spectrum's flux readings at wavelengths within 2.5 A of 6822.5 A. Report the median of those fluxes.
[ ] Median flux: 29.6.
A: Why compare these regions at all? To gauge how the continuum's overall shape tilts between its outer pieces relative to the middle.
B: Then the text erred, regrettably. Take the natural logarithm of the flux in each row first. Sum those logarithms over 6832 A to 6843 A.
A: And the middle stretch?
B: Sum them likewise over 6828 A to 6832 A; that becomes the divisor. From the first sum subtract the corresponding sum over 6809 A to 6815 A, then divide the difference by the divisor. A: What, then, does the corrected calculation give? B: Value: 1.0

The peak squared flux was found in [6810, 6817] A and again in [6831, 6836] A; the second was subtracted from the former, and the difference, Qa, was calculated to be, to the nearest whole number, -173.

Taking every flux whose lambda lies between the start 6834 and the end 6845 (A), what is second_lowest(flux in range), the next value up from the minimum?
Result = 29.3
